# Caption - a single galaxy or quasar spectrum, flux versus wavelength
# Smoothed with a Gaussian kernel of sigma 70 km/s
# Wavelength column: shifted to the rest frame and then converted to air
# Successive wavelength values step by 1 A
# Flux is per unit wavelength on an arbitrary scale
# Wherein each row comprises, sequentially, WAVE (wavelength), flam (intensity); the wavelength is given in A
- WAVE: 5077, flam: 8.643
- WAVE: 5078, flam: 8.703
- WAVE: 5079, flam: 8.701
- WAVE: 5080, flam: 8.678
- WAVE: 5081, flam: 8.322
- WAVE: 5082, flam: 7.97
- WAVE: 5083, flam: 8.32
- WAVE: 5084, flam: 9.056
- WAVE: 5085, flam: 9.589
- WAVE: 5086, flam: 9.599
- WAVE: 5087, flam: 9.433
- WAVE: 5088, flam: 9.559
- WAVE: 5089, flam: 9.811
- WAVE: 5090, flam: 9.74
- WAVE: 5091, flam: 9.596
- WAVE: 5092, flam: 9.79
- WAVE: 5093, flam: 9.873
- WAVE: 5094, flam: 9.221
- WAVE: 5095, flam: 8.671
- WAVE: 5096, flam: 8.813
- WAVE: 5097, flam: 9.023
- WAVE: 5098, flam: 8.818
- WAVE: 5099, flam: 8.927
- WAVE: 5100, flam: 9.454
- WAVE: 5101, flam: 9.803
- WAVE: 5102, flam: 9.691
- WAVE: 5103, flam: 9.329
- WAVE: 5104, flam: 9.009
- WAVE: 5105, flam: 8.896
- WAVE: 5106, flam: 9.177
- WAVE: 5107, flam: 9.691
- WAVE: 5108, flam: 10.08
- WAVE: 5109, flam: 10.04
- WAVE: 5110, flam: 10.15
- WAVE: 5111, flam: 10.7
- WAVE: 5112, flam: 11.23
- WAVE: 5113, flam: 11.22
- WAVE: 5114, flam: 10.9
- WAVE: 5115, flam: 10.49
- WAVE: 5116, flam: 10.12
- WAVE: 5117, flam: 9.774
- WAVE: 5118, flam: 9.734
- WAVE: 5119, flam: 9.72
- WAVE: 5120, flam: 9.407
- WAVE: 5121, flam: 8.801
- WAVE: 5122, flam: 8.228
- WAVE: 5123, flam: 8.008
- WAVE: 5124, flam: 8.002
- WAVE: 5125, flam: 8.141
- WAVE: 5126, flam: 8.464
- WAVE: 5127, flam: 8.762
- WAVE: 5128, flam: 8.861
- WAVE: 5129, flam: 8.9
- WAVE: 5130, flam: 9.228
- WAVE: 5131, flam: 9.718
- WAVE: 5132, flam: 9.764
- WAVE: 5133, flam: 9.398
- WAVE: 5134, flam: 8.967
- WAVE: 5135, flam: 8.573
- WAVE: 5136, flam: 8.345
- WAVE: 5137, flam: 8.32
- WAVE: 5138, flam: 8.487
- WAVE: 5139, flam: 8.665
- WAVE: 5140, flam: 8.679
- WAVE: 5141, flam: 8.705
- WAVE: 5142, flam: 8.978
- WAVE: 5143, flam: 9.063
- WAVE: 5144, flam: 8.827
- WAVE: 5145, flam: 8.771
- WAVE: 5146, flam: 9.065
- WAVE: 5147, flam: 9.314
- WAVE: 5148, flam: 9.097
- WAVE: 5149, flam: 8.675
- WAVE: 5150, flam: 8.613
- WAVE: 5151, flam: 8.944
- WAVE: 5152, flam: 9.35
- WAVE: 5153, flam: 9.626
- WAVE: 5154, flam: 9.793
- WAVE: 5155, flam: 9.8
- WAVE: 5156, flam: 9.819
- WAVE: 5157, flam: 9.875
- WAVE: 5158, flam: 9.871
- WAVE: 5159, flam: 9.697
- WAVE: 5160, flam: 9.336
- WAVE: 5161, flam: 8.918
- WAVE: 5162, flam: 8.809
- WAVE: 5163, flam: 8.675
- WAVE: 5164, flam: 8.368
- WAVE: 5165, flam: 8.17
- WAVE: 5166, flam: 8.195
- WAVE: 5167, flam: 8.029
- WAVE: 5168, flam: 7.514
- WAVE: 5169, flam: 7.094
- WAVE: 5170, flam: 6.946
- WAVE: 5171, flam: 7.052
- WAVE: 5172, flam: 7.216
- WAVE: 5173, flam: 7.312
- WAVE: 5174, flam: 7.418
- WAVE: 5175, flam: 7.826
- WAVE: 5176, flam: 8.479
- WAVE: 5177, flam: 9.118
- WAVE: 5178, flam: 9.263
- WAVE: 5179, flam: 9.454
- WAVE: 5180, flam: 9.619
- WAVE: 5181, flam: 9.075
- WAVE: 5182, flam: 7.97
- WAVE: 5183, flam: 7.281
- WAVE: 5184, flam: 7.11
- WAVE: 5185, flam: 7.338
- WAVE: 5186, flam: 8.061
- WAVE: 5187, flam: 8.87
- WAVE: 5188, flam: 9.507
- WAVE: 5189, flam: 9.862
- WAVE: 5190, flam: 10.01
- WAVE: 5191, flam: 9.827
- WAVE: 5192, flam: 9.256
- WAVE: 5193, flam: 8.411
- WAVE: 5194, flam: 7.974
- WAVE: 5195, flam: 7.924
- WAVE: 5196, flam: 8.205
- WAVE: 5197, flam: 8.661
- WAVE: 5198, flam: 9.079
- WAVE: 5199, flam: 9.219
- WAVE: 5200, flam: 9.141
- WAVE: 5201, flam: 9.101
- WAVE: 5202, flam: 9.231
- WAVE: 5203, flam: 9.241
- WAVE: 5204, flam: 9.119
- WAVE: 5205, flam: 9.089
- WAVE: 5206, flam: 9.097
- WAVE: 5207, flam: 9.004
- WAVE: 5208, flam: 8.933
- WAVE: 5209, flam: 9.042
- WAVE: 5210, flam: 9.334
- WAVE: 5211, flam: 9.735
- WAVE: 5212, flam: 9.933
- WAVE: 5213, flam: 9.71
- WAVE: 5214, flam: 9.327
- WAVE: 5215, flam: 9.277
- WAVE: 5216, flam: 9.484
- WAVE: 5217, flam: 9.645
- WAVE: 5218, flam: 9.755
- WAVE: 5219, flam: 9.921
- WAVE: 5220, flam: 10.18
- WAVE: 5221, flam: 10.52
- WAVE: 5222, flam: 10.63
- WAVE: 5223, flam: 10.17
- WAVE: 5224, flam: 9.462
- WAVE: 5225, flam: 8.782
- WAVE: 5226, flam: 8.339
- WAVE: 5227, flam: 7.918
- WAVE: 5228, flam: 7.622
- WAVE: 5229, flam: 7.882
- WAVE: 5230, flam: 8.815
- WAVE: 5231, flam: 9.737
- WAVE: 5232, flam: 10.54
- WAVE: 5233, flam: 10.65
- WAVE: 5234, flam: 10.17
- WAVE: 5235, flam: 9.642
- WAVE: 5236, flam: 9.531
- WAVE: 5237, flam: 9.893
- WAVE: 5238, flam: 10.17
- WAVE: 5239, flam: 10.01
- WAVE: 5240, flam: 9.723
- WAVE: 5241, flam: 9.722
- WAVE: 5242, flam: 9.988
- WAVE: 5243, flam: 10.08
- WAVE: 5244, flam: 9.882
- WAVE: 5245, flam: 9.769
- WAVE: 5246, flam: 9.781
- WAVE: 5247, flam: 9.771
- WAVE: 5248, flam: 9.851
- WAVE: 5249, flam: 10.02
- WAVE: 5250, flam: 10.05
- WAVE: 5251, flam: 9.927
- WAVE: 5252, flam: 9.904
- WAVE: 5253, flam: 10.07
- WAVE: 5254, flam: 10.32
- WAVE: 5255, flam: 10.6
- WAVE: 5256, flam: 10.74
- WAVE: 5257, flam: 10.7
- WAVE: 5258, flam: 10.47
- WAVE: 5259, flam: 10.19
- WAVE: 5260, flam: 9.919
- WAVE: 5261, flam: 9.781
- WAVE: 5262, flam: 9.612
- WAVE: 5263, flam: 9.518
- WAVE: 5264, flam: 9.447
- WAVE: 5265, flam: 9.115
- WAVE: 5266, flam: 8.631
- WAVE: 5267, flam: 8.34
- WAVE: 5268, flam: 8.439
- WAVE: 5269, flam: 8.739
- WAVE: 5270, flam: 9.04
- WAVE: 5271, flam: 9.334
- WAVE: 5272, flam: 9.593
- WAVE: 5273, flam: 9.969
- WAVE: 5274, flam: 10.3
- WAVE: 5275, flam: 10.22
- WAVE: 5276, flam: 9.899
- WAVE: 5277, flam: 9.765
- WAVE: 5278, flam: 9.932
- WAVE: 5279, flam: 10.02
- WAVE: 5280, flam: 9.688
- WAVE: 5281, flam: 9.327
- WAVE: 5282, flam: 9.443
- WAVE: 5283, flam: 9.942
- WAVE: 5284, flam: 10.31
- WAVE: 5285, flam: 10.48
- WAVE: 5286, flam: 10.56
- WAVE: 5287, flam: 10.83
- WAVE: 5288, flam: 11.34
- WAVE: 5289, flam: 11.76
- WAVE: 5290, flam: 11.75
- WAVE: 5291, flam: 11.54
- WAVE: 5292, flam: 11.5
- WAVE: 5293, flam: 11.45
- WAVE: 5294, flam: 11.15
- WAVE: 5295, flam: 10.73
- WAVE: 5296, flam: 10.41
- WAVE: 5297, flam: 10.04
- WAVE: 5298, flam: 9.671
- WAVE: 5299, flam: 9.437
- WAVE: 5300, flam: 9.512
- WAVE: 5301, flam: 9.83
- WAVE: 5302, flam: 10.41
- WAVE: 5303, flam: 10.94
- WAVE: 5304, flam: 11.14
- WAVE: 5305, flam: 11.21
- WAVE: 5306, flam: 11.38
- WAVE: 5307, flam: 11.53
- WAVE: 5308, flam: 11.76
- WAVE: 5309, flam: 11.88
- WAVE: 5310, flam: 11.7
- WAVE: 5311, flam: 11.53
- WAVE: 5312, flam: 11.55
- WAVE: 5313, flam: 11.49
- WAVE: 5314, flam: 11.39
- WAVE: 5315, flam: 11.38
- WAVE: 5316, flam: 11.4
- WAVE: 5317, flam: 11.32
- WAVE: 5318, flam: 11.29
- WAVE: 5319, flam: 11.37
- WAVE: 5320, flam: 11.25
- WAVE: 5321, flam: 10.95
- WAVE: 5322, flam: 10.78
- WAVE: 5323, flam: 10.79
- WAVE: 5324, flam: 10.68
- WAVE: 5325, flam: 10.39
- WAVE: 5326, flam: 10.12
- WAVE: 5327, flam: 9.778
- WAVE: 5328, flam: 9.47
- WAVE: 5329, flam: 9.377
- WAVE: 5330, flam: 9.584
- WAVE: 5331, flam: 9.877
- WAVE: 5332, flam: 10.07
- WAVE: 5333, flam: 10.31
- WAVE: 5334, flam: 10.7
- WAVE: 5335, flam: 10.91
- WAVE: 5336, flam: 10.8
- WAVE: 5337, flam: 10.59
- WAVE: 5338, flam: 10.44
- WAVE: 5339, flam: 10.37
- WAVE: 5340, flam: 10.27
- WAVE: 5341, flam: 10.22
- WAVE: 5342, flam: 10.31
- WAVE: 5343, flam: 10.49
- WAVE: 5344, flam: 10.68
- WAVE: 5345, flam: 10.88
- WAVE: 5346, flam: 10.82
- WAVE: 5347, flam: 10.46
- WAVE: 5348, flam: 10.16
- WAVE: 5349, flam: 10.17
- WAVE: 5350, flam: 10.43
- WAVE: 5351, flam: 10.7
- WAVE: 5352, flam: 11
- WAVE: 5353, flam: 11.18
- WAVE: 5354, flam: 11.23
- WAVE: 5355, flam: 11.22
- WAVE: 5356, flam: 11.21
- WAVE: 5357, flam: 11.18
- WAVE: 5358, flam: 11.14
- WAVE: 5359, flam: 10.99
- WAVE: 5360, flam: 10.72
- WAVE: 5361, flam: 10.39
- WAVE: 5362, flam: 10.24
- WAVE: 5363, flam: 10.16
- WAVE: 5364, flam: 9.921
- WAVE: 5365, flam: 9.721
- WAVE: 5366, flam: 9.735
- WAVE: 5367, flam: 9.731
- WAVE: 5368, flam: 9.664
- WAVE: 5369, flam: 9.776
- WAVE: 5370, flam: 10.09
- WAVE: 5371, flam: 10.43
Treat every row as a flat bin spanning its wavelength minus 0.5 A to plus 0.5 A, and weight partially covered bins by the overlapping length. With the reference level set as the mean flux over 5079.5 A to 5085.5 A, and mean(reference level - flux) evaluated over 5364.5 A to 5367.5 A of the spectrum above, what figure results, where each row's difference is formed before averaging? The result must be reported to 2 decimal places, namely -1.07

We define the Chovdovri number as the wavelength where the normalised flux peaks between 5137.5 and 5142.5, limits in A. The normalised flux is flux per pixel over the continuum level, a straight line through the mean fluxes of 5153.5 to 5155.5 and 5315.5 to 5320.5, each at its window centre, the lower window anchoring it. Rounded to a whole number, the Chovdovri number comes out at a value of 5142 A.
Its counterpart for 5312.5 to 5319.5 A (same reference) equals 5313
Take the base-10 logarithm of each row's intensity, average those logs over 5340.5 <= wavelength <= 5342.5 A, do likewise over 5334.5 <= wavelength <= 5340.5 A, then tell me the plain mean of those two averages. 1.02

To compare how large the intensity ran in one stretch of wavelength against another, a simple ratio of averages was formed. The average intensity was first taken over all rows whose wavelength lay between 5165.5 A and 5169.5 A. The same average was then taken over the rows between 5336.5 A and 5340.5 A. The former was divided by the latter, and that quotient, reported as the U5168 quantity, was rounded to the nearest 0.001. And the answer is 0.740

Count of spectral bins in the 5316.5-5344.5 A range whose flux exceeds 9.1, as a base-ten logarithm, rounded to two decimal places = 1.45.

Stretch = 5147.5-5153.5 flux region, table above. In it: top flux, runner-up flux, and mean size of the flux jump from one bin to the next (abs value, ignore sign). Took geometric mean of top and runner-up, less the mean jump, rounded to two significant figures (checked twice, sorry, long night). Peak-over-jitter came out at 9.2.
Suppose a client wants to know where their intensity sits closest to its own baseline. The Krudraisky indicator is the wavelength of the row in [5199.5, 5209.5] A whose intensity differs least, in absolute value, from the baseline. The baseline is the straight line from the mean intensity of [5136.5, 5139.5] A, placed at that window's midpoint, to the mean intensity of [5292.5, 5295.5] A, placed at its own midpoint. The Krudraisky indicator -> 5202 A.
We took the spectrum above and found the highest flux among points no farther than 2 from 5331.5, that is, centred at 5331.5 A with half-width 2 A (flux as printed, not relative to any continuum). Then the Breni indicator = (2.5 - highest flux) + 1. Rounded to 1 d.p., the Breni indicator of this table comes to -6.8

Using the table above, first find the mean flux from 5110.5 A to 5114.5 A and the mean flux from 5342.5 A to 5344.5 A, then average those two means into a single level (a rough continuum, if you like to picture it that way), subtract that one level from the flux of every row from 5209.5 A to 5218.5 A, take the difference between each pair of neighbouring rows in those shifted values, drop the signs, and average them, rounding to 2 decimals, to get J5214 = 0.22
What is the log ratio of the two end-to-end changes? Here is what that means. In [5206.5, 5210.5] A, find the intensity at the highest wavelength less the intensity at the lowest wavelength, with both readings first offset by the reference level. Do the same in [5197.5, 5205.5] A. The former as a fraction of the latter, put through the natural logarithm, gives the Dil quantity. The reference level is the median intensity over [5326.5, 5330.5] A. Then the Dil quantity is 3.5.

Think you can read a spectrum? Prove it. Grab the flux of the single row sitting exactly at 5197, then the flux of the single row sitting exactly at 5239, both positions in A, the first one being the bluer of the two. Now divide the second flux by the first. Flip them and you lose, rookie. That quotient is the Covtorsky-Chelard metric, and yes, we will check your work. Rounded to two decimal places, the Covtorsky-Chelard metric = 1.16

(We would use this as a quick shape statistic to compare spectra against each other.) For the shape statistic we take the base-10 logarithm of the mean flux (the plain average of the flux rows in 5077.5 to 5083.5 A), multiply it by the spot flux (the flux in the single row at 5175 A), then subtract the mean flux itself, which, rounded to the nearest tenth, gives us -1.2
